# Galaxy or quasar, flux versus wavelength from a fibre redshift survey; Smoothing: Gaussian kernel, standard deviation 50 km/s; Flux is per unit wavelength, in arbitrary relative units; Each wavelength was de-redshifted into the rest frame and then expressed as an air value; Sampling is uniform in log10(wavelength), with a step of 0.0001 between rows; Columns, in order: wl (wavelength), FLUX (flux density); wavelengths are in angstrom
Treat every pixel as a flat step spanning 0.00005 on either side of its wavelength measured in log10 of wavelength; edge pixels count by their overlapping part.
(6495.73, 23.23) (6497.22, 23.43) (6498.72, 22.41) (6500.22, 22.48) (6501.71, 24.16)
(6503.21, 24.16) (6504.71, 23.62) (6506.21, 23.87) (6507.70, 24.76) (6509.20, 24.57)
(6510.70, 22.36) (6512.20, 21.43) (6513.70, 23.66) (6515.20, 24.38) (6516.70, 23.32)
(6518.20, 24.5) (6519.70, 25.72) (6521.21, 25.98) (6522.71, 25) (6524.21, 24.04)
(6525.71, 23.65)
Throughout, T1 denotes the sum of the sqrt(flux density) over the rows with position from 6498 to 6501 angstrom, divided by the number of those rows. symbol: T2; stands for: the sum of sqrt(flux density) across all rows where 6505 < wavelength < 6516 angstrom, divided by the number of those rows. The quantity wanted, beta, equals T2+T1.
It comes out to 9.59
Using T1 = 4.74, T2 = 4.85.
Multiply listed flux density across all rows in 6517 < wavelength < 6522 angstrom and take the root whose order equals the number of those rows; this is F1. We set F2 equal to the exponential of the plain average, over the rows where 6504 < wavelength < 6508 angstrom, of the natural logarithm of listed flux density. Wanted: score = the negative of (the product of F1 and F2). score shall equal -611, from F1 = 25.4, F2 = 24.1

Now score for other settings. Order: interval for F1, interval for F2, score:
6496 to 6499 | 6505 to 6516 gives -540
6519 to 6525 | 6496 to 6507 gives -590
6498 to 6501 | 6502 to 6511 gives -536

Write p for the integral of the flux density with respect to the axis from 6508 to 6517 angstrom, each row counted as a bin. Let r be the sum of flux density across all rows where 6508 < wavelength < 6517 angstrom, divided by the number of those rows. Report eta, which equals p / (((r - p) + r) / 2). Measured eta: -2.6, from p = 210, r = 23.3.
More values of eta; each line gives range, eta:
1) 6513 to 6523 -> -2.5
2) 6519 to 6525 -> -3.0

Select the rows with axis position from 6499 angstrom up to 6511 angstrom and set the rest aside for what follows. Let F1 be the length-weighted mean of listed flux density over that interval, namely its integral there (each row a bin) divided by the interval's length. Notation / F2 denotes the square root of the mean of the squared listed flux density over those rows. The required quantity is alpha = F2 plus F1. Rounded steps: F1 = 23.8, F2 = 23.8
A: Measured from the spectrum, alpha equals 47.5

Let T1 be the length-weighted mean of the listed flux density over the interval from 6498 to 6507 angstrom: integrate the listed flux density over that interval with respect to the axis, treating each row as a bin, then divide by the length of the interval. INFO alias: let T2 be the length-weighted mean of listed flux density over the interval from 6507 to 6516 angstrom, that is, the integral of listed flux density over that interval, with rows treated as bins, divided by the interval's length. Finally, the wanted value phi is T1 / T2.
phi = 0.998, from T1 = 23.5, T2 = 23.5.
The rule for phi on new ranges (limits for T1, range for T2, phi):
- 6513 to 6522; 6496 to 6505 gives 1.053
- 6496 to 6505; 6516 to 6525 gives 0.943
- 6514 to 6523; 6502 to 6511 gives 1.032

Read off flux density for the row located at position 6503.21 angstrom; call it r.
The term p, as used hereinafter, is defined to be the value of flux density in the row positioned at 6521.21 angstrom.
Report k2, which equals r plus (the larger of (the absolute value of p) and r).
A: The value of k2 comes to 50.1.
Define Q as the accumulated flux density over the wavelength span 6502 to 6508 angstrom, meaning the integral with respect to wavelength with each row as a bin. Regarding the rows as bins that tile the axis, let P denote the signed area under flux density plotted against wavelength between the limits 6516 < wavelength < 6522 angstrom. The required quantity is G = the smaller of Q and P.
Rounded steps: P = 149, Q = 144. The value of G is 144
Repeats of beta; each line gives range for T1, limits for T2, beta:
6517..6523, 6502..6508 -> 9.94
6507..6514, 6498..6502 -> 9.63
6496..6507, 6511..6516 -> 9.65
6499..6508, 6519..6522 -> 9.97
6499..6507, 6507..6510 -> 9.83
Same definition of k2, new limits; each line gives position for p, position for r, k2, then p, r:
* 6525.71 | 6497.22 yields 47.1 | 23.65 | 23.43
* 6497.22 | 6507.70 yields 49.5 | 23.43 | 24.76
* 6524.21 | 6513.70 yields 47.7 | 24.04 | 23.66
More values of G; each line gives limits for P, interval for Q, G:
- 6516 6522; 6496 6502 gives 138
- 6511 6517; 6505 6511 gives 139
